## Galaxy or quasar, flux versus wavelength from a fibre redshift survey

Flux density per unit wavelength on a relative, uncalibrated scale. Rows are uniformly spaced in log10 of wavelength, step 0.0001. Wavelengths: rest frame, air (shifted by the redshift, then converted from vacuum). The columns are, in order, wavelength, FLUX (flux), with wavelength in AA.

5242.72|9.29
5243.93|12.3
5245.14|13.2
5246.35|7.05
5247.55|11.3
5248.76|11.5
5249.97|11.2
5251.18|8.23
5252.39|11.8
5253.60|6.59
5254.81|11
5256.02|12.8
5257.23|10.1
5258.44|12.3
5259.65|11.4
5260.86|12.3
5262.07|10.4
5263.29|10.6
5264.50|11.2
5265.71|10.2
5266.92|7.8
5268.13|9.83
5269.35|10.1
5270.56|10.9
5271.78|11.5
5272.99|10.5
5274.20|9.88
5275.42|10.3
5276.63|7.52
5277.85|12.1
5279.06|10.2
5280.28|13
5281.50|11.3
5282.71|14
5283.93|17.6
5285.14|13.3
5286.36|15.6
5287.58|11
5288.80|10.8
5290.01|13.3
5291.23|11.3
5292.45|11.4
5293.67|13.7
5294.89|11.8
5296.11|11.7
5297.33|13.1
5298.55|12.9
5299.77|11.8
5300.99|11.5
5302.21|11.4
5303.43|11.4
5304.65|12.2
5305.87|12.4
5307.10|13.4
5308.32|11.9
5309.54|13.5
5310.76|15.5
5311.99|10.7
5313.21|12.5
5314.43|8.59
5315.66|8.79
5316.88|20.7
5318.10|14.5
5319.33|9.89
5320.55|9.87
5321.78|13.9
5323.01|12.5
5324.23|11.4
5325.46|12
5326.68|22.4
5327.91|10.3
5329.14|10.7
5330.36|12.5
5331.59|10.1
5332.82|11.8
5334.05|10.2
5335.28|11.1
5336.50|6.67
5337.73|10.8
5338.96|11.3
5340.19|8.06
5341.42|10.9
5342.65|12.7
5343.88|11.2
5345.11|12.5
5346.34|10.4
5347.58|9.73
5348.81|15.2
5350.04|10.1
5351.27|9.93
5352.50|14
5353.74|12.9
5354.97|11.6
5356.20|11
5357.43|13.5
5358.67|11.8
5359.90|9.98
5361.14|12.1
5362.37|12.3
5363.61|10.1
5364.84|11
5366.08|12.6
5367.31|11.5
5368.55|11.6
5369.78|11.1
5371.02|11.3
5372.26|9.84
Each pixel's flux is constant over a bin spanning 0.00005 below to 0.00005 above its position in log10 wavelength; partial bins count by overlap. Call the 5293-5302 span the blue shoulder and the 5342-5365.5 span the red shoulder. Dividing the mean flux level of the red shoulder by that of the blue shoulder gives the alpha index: 0.95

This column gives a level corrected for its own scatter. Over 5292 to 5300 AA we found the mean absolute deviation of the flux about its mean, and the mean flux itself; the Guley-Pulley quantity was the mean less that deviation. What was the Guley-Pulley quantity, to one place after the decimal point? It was 11.6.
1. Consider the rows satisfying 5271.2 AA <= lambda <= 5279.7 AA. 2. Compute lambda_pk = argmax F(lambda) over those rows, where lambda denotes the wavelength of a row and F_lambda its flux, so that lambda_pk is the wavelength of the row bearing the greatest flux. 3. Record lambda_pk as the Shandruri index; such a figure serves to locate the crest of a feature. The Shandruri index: 5277.85 AA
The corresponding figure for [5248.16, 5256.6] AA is 5256.02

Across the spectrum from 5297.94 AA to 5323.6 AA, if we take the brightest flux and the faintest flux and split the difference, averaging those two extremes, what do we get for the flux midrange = 15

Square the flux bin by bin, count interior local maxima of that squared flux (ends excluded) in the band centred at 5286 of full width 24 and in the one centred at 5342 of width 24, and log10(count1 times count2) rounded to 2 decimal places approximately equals 1.69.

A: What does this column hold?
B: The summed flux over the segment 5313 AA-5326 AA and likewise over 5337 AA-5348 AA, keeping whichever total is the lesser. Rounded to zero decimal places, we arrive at 98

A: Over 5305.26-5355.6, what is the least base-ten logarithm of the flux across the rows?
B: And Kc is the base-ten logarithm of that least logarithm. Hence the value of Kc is -0.084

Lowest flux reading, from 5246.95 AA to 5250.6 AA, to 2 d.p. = 11.20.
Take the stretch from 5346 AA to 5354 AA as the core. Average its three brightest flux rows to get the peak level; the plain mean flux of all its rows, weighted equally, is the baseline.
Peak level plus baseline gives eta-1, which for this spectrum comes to 25.8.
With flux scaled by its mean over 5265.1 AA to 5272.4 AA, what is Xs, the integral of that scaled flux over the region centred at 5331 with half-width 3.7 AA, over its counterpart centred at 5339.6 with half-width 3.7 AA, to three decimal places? 1.084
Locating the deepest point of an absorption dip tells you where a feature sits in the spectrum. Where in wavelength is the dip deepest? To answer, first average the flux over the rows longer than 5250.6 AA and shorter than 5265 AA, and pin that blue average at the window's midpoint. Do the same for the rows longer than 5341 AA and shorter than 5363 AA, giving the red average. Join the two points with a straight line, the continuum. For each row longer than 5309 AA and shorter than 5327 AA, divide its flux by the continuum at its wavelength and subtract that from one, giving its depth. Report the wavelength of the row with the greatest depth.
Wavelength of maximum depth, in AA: 5314.43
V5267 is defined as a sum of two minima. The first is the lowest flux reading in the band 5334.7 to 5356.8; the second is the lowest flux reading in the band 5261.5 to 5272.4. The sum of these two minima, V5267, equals 14.5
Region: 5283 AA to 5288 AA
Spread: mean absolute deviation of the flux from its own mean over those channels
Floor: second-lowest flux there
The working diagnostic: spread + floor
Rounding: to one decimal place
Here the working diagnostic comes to 15.5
